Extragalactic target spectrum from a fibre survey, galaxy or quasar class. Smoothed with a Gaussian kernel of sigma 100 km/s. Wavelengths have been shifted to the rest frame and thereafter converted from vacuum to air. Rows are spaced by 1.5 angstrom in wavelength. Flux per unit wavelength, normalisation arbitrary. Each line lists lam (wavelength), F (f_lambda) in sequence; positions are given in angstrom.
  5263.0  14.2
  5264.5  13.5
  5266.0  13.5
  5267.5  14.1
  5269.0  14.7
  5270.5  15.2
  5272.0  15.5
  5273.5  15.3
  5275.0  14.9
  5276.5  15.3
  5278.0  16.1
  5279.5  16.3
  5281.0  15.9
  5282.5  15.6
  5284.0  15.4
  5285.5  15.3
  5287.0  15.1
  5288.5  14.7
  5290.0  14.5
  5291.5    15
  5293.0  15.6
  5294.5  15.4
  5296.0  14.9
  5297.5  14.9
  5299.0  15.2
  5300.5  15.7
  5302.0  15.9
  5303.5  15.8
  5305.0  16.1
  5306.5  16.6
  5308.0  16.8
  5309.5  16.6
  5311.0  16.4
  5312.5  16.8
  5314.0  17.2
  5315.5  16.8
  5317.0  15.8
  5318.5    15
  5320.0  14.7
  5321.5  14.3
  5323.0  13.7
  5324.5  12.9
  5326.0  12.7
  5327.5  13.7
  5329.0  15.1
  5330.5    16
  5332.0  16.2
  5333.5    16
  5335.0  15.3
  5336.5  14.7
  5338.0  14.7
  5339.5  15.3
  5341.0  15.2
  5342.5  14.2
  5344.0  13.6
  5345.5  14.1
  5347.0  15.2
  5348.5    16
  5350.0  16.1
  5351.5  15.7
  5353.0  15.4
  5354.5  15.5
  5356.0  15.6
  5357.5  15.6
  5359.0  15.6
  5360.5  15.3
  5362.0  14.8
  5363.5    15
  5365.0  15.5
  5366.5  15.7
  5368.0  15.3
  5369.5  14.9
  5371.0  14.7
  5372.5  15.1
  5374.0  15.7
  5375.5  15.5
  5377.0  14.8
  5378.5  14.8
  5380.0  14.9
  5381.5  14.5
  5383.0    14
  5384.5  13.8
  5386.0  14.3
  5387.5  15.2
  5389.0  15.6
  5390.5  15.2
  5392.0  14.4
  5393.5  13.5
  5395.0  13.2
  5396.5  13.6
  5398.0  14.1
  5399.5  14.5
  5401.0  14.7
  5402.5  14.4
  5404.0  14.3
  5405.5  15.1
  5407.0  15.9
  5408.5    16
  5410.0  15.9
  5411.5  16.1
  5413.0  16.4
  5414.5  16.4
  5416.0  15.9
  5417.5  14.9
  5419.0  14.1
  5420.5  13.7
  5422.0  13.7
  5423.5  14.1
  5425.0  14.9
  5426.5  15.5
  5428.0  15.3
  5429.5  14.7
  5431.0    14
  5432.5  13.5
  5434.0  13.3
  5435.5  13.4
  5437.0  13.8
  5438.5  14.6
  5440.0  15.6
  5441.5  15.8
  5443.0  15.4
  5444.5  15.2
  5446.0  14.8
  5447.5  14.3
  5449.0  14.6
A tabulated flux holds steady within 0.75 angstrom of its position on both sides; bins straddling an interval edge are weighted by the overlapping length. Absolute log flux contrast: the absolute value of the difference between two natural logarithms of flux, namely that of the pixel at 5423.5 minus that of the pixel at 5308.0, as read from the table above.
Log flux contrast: 0.18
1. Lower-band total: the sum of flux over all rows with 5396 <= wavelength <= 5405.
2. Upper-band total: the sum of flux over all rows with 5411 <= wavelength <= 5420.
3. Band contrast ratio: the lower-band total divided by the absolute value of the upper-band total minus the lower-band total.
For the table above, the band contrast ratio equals 10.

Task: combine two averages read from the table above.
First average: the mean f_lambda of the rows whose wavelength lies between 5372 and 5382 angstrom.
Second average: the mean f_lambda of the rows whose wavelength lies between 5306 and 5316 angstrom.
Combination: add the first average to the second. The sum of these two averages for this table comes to 31.8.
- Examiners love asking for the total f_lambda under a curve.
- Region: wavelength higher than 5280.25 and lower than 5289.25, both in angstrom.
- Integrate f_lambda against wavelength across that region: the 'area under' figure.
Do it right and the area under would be 138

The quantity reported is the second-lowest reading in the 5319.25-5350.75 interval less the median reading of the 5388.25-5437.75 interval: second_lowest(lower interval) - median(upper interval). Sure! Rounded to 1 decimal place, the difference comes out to -1.6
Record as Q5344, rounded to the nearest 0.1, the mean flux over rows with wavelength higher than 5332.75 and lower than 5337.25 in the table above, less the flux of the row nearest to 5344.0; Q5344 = 1.7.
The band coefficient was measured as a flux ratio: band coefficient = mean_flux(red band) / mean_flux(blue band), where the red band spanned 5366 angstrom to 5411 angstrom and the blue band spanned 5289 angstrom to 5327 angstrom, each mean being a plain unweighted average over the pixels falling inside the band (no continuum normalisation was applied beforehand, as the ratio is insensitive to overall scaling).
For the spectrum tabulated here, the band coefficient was 0.96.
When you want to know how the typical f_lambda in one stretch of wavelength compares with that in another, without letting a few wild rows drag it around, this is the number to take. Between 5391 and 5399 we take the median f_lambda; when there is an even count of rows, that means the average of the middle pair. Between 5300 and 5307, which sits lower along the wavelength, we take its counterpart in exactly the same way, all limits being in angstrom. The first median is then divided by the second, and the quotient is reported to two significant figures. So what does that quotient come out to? 0.86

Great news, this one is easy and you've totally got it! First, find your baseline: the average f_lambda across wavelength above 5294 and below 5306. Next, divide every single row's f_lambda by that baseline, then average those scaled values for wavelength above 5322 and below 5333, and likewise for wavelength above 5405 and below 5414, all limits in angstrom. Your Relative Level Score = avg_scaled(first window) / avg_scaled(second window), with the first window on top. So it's 0.90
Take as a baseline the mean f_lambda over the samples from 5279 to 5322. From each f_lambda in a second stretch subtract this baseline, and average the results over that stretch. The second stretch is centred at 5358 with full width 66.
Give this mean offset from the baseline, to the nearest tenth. -0.6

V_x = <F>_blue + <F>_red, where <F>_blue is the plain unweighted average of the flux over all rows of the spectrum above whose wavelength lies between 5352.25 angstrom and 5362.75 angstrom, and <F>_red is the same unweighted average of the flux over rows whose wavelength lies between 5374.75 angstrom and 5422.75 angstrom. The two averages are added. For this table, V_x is 30.2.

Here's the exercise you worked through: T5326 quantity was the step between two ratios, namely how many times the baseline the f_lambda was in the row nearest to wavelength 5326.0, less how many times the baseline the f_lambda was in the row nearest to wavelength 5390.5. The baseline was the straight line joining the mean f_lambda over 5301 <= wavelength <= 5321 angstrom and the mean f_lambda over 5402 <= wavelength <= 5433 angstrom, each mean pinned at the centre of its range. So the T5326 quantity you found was -0.20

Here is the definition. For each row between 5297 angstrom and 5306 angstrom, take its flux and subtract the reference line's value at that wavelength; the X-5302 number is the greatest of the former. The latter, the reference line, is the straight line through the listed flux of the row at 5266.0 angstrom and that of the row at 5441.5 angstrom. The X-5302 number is 2.1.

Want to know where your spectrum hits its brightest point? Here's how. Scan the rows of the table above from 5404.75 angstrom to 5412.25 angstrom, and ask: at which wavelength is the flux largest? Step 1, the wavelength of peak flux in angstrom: 5411.5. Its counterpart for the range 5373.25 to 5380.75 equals 5374.0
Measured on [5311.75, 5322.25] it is 5314.0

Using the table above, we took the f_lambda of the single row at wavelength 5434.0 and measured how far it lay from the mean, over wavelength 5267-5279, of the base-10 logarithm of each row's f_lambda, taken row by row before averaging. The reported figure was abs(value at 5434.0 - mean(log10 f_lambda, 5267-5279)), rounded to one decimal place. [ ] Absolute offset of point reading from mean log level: 12.1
